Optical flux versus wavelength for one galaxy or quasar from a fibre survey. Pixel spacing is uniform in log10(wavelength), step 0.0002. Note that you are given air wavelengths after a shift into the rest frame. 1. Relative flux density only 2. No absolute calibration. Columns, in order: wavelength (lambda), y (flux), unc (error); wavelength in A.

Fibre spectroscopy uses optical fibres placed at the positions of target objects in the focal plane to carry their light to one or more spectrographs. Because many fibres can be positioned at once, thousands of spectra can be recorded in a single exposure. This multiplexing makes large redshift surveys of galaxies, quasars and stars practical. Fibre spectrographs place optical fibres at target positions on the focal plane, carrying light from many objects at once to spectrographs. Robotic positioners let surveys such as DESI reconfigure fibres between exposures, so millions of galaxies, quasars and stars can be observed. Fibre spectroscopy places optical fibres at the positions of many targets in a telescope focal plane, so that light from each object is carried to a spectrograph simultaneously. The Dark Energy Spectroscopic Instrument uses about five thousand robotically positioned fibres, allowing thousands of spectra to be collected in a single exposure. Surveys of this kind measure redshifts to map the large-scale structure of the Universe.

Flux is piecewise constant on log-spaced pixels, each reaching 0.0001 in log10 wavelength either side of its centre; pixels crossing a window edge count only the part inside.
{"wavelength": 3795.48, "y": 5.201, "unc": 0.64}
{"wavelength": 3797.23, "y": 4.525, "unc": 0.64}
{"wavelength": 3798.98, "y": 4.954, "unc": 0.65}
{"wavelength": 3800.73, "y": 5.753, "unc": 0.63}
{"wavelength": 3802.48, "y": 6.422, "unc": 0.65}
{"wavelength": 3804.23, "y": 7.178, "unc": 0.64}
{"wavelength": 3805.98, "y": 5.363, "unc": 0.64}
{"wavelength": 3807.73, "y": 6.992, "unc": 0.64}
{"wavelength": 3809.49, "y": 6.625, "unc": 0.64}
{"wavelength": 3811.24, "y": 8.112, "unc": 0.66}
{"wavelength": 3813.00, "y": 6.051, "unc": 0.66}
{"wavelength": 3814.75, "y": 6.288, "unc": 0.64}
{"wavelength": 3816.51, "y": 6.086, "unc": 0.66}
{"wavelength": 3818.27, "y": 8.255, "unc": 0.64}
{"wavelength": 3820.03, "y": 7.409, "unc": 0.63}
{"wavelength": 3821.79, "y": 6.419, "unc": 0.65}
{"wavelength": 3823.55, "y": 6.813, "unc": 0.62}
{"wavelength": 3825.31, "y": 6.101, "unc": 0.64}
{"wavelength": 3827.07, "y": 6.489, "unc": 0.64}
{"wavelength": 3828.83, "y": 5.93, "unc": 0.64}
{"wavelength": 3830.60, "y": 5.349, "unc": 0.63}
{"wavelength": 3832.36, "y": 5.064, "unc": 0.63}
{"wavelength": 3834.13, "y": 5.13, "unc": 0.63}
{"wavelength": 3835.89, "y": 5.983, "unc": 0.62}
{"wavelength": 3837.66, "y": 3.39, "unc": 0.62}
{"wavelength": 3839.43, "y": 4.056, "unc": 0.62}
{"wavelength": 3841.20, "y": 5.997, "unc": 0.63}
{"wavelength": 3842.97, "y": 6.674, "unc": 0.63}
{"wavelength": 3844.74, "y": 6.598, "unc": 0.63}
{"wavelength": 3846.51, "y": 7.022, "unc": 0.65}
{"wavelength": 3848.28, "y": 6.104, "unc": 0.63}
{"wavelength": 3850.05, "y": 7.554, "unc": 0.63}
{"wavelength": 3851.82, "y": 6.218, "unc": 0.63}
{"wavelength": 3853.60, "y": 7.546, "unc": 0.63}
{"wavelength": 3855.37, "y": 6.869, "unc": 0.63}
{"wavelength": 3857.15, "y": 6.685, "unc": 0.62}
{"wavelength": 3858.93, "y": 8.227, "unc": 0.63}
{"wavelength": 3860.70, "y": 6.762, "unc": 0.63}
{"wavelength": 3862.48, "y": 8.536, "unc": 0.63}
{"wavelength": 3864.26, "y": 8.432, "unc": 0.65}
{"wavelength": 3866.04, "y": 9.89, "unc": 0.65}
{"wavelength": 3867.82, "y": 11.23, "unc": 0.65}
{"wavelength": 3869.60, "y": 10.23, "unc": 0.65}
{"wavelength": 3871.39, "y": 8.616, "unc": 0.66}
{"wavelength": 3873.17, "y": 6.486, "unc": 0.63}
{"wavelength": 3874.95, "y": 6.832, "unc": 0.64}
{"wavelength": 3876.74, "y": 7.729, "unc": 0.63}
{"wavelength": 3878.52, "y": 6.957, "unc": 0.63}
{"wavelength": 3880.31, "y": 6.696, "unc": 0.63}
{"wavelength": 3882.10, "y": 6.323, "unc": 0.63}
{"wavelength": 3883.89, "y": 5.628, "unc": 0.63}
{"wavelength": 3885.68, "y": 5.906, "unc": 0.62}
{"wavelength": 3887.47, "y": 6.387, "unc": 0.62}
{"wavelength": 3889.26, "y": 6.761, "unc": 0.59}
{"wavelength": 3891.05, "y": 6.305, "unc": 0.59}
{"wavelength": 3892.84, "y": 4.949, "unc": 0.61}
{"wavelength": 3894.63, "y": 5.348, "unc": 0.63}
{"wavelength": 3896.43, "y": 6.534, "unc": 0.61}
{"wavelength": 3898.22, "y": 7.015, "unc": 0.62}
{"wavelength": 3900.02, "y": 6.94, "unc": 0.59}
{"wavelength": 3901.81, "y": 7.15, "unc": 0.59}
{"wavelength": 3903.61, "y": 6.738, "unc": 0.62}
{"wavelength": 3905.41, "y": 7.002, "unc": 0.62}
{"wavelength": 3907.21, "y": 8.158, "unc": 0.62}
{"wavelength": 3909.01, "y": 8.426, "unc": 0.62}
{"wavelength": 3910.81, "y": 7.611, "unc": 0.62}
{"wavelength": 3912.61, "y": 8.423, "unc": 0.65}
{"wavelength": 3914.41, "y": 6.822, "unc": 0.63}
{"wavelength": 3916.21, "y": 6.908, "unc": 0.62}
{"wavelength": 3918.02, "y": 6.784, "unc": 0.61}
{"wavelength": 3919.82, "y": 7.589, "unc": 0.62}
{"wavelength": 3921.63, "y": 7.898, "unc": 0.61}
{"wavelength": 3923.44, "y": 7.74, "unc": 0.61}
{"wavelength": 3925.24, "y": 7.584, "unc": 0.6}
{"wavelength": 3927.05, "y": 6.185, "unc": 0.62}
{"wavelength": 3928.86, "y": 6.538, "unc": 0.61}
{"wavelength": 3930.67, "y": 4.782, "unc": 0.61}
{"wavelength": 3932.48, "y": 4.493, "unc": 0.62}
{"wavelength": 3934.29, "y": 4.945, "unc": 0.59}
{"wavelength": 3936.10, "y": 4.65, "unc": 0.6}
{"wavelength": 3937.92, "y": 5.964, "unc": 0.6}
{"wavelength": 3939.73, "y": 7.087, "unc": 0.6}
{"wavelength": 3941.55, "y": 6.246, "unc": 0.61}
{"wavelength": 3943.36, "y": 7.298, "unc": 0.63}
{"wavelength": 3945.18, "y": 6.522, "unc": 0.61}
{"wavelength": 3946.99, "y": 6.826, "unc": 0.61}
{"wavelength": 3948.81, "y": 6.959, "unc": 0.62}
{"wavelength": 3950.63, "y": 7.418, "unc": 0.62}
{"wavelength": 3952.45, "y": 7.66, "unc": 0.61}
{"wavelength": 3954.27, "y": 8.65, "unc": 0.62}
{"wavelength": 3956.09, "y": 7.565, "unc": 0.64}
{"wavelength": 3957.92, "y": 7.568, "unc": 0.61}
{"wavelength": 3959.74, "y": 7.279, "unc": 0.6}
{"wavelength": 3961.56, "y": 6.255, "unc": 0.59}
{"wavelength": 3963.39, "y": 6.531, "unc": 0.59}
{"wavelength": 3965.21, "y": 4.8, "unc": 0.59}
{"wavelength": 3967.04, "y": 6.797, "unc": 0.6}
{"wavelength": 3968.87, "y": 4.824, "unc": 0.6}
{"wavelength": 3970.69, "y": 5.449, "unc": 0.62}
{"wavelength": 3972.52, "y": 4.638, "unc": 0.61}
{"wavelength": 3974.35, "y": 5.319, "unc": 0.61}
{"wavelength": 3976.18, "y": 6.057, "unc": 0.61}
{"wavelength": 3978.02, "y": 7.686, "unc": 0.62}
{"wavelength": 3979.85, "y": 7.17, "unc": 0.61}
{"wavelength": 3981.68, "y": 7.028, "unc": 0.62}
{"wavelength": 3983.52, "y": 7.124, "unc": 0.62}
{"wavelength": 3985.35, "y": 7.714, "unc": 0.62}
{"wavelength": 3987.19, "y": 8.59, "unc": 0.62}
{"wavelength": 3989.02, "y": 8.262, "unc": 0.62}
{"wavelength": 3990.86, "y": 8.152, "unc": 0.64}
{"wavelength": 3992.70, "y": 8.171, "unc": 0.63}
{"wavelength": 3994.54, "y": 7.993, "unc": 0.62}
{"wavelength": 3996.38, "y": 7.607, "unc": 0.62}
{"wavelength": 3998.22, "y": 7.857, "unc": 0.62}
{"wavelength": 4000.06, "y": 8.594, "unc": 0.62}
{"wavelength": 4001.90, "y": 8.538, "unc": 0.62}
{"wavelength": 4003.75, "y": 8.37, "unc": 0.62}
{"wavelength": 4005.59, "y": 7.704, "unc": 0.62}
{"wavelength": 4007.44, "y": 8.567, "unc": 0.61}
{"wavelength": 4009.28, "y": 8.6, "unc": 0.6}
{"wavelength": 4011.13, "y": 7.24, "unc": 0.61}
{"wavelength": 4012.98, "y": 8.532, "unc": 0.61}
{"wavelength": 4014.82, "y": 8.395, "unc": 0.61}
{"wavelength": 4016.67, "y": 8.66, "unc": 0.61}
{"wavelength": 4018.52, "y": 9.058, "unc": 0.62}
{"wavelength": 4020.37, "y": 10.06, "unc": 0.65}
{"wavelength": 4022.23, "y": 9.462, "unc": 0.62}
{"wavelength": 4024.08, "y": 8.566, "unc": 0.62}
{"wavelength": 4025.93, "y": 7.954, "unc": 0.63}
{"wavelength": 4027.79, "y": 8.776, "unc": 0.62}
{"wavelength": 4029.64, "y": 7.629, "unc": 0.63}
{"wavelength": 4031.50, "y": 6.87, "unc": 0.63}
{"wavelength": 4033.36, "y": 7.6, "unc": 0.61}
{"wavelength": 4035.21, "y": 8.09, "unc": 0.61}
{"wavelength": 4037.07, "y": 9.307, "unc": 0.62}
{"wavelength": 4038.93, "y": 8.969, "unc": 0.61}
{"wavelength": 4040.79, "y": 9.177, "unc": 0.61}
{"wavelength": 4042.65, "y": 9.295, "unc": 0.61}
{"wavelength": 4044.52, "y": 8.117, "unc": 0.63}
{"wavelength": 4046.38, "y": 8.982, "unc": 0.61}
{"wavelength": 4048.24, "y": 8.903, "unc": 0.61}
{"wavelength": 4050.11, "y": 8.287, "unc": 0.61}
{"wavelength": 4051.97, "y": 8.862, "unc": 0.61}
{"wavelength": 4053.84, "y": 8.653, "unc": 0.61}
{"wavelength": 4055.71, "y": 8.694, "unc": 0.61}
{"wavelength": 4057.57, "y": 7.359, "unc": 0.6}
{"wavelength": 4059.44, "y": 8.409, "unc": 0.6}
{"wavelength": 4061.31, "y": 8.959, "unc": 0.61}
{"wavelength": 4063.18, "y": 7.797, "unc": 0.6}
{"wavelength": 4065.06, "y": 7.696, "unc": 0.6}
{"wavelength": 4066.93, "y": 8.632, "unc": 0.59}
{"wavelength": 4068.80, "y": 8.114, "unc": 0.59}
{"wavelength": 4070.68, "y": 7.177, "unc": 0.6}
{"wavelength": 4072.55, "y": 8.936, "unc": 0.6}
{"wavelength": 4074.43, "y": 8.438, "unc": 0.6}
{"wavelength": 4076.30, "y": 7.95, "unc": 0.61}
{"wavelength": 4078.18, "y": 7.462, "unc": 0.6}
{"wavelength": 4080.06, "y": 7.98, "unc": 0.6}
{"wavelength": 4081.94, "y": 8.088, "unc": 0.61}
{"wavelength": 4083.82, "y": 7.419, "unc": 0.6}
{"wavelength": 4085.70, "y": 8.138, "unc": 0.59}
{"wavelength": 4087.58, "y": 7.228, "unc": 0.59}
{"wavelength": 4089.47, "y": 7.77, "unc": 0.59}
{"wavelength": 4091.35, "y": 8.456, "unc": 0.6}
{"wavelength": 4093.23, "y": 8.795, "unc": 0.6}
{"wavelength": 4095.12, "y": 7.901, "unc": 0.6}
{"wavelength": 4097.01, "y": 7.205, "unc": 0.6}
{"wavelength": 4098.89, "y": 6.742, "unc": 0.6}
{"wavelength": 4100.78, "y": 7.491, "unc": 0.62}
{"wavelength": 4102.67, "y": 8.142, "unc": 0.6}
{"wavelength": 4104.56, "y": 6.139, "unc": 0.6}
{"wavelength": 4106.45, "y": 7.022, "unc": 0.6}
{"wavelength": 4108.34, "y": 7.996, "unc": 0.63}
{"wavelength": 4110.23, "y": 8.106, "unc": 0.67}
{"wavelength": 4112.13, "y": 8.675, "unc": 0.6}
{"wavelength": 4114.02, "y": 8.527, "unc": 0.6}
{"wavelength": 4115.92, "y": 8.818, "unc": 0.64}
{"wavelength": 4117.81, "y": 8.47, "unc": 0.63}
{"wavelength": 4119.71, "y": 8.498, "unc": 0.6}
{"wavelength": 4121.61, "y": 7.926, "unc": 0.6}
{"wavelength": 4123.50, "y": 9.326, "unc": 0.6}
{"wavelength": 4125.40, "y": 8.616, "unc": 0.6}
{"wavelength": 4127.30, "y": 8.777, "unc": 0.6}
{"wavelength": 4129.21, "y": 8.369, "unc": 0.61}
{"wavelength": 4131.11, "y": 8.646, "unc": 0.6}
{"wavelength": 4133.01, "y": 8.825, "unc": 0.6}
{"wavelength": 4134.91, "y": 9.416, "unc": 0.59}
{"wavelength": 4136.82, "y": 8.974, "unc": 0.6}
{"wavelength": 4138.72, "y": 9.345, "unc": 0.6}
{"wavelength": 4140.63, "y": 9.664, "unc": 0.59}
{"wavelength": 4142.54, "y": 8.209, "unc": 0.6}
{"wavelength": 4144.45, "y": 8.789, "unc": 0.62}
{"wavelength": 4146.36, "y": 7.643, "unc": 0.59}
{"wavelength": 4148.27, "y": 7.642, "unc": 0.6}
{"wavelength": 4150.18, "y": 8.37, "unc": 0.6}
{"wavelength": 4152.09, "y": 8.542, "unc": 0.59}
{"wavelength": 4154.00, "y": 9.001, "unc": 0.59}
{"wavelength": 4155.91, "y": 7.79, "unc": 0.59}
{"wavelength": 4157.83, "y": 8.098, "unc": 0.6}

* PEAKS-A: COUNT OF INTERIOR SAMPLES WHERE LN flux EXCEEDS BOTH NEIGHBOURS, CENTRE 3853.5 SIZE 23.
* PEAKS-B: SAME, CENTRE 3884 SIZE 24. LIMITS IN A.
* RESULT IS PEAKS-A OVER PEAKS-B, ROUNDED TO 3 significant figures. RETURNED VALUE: 2.50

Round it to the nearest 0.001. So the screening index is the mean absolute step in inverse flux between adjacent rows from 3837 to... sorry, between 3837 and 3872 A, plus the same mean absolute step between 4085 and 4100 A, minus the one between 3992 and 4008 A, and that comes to 0.027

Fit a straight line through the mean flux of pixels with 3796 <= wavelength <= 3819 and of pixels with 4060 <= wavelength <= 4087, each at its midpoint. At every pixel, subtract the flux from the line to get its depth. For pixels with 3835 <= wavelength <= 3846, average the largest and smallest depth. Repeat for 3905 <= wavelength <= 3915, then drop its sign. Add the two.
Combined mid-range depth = 2.1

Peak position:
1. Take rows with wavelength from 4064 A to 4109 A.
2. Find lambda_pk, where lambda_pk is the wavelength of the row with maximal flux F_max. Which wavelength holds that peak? 4072.55 A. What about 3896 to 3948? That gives 3909.01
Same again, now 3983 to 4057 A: 4020.37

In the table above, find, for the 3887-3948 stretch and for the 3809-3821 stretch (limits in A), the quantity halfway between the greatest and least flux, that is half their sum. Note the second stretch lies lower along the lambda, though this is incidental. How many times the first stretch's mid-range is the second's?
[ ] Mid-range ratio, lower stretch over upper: 1.11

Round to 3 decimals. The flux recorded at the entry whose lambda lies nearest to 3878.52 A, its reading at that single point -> 6.957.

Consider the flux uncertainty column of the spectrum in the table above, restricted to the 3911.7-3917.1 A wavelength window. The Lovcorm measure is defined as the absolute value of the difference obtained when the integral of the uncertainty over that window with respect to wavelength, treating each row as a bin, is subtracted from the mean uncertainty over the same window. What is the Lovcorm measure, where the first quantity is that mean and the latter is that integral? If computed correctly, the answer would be 2.79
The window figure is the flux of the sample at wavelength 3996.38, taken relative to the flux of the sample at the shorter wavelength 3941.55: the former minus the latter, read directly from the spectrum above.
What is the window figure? 1.4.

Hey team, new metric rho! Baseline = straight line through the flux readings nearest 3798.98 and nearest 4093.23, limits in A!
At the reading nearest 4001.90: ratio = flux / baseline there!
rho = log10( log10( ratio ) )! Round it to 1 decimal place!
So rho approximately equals -1.3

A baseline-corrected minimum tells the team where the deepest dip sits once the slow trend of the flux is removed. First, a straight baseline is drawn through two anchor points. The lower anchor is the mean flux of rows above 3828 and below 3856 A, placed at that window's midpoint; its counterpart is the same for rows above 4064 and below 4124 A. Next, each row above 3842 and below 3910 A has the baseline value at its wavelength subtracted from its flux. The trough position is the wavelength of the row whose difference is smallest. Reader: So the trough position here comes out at 3892.84 A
